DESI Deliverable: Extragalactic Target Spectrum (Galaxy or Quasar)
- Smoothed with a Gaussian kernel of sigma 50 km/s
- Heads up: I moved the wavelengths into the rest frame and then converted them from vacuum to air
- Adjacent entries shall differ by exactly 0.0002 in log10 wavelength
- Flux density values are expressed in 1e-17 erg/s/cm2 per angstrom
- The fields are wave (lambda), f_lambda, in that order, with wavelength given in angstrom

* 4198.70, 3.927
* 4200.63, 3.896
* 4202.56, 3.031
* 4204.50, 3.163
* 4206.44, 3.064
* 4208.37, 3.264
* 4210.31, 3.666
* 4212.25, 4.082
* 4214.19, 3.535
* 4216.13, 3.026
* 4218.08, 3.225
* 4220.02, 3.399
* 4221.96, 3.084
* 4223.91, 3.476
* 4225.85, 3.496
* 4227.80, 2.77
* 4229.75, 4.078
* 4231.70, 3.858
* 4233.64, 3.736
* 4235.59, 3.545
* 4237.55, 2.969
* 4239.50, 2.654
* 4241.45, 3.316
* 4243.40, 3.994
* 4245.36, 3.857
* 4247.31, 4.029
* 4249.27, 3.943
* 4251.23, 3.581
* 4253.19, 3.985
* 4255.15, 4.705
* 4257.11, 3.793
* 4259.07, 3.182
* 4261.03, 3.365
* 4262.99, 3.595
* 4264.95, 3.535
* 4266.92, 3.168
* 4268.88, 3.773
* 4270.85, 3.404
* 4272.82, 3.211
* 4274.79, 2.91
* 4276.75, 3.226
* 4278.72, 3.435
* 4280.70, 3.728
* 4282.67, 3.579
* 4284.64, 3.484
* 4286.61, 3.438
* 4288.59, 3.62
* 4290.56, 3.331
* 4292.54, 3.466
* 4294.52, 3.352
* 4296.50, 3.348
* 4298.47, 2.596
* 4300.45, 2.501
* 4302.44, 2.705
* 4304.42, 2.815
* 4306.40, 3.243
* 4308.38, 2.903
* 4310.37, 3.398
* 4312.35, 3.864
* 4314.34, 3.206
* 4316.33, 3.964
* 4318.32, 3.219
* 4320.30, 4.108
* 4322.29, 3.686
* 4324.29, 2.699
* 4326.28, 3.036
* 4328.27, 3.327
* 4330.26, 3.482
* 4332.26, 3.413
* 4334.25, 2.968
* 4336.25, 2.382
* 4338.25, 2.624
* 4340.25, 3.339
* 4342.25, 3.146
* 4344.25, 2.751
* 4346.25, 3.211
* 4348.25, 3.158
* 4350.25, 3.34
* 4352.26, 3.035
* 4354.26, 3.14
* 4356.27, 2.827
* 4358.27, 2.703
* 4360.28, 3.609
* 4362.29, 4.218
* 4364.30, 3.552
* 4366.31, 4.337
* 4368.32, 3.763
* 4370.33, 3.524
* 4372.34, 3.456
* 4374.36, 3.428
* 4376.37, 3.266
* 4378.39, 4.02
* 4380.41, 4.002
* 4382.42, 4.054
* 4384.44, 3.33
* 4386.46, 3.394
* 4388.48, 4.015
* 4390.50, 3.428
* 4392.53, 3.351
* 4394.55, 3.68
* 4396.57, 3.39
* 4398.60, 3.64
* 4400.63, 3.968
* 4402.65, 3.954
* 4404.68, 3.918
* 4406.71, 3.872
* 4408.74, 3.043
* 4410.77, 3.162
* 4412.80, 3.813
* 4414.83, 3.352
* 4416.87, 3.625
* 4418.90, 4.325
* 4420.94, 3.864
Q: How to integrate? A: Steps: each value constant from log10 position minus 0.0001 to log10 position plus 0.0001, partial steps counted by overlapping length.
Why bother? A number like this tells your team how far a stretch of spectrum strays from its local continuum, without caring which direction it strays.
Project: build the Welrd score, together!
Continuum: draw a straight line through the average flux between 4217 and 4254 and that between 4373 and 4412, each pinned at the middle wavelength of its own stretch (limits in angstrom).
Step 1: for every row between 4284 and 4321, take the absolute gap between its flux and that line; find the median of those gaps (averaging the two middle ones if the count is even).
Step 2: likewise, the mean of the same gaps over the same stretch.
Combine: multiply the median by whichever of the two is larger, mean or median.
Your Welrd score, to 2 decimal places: 0.13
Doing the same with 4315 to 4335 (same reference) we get 0.15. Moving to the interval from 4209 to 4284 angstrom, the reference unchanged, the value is 0.10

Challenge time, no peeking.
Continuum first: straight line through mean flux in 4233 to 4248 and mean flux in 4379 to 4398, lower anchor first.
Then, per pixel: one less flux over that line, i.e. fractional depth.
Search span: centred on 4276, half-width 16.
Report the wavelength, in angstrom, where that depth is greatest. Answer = 4274.79 angstrom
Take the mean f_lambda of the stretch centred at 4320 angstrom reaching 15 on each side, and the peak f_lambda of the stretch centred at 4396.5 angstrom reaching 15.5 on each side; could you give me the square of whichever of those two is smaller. 11.3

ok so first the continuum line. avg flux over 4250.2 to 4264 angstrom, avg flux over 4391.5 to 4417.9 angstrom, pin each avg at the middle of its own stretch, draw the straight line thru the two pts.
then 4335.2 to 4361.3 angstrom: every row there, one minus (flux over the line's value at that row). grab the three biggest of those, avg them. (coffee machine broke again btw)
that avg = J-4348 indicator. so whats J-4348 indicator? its 0.297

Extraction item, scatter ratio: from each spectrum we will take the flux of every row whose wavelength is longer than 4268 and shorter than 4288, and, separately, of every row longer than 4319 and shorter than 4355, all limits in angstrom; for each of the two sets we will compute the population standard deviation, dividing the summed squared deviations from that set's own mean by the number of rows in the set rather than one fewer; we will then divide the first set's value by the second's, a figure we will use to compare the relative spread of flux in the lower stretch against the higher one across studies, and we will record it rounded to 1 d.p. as 0.6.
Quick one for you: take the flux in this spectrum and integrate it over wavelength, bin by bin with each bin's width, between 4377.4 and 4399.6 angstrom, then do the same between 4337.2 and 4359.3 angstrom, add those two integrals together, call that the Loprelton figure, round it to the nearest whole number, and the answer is 148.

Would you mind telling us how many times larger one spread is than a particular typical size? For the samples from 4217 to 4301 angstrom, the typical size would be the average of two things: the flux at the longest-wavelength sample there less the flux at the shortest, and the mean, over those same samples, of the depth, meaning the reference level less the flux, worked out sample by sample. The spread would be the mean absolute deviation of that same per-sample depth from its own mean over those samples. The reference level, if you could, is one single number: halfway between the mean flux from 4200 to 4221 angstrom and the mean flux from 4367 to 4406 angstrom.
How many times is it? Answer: -1.0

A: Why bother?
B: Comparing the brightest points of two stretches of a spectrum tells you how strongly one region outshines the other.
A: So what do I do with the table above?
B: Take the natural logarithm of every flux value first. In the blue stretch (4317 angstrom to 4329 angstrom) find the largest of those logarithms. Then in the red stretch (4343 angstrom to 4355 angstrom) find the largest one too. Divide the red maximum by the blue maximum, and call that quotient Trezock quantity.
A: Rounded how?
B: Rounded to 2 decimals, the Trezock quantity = 0.85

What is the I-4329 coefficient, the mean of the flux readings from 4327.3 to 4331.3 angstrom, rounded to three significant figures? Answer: 3.40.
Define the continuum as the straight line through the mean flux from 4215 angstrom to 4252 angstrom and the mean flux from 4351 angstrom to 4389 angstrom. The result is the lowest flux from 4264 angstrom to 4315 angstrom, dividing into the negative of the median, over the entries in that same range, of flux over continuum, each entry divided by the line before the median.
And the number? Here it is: -0.38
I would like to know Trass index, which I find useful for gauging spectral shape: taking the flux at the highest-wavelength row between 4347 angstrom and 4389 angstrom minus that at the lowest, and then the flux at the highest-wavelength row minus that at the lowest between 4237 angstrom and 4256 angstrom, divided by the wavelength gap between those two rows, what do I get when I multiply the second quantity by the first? 0.085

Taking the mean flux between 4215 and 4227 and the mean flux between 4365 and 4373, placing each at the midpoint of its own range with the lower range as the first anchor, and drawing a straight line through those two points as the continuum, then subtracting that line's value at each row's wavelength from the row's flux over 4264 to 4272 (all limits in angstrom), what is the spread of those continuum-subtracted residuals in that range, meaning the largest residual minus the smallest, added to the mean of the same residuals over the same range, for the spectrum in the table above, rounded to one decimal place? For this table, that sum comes 0.6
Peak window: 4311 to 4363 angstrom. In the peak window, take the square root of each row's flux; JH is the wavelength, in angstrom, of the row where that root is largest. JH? 4362.29 angstrom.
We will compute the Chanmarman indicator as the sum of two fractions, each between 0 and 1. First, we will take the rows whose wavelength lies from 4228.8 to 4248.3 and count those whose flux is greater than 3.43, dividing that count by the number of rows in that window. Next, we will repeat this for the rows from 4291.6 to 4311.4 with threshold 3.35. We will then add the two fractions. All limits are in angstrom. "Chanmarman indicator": 1.0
